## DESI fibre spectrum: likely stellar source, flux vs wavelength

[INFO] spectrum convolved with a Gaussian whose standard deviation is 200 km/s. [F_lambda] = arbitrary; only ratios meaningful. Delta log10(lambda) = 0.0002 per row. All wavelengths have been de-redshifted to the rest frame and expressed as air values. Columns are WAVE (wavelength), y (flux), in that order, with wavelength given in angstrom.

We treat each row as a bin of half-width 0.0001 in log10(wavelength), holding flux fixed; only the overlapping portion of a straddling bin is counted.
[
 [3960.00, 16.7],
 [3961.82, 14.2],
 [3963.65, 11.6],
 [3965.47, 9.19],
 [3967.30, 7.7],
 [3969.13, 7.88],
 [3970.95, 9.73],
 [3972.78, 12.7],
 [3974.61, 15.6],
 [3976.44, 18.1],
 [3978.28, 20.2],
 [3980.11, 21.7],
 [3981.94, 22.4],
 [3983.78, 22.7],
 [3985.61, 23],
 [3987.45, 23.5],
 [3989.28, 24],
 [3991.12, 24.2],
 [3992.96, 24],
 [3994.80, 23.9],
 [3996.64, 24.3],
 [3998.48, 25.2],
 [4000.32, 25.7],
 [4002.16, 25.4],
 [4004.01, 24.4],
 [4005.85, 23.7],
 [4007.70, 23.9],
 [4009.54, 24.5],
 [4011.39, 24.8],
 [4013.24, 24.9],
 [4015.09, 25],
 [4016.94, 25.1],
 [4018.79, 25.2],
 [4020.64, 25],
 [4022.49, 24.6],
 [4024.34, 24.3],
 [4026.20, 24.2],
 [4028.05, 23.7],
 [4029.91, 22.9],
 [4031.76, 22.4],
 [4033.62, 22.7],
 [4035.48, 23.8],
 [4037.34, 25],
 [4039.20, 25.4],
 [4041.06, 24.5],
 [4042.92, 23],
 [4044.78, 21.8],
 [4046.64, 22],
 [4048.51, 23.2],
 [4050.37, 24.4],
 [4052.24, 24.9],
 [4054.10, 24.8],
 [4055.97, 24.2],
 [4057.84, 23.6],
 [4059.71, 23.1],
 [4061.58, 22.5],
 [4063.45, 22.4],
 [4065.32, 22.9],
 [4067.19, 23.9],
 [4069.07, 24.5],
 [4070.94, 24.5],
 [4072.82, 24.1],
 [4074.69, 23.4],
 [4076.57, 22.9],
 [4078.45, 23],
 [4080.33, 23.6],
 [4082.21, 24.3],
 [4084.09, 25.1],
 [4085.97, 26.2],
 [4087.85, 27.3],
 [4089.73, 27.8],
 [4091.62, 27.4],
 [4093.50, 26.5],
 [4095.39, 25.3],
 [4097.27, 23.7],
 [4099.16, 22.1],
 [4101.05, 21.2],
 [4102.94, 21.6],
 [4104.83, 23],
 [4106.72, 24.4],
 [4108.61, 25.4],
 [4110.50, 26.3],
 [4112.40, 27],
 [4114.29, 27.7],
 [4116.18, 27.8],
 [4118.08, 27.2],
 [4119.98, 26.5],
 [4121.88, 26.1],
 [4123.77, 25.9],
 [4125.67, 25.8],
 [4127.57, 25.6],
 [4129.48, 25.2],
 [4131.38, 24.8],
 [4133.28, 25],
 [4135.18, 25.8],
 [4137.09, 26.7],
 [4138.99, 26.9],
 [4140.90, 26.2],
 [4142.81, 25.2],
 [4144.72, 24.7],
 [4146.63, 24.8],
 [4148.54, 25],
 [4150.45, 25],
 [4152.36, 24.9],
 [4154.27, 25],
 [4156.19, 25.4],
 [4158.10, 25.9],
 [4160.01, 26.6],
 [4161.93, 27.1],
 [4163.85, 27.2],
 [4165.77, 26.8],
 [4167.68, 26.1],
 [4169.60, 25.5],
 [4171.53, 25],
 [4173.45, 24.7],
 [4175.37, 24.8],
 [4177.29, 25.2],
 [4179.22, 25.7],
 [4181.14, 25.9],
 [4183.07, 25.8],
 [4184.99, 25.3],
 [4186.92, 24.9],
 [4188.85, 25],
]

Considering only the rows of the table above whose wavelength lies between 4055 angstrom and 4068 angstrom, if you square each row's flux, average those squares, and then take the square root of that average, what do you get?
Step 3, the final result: 23.2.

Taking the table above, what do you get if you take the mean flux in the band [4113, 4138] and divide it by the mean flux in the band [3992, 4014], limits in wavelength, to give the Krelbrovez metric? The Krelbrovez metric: 1.07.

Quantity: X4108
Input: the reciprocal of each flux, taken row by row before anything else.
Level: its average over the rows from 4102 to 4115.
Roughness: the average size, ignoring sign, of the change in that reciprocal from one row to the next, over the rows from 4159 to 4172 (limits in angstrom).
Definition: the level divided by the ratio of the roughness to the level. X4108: 2.4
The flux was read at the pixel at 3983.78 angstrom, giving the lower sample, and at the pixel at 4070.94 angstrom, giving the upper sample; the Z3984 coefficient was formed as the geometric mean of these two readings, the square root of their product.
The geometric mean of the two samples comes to 23.6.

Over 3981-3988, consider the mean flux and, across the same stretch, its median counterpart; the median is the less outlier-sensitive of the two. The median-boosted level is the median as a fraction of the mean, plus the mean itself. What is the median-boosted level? 23.9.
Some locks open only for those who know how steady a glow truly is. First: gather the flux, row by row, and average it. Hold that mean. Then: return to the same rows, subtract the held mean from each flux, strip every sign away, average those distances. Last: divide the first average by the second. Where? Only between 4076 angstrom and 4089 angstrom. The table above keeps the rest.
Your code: 18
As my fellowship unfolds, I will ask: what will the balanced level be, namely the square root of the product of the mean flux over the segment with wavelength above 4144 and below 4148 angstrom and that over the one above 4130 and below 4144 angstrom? 25.3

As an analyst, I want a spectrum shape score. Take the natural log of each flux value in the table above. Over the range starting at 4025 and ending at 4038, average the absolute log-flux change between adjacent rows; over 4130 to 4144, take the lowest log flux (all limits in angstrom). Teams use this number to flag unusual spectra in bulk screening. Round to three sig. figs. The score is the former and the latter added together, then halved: 1.62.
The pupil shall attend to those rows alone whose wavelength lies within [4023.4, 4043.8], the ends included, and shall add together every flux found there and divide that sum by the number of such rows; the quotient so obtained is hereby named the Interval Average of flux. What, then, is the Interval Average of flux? 23.8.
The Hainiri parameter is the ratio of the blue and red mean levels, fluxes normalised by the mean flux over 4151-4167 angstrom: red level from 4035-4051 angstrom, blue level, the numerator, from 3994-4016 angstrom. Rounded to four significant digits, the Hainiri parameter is 1.041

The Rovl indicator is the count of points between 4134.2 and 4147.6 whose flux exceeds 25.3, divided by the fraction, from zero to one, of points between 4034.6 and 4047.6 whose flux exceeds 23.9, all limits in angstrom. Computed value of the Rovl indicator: 9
